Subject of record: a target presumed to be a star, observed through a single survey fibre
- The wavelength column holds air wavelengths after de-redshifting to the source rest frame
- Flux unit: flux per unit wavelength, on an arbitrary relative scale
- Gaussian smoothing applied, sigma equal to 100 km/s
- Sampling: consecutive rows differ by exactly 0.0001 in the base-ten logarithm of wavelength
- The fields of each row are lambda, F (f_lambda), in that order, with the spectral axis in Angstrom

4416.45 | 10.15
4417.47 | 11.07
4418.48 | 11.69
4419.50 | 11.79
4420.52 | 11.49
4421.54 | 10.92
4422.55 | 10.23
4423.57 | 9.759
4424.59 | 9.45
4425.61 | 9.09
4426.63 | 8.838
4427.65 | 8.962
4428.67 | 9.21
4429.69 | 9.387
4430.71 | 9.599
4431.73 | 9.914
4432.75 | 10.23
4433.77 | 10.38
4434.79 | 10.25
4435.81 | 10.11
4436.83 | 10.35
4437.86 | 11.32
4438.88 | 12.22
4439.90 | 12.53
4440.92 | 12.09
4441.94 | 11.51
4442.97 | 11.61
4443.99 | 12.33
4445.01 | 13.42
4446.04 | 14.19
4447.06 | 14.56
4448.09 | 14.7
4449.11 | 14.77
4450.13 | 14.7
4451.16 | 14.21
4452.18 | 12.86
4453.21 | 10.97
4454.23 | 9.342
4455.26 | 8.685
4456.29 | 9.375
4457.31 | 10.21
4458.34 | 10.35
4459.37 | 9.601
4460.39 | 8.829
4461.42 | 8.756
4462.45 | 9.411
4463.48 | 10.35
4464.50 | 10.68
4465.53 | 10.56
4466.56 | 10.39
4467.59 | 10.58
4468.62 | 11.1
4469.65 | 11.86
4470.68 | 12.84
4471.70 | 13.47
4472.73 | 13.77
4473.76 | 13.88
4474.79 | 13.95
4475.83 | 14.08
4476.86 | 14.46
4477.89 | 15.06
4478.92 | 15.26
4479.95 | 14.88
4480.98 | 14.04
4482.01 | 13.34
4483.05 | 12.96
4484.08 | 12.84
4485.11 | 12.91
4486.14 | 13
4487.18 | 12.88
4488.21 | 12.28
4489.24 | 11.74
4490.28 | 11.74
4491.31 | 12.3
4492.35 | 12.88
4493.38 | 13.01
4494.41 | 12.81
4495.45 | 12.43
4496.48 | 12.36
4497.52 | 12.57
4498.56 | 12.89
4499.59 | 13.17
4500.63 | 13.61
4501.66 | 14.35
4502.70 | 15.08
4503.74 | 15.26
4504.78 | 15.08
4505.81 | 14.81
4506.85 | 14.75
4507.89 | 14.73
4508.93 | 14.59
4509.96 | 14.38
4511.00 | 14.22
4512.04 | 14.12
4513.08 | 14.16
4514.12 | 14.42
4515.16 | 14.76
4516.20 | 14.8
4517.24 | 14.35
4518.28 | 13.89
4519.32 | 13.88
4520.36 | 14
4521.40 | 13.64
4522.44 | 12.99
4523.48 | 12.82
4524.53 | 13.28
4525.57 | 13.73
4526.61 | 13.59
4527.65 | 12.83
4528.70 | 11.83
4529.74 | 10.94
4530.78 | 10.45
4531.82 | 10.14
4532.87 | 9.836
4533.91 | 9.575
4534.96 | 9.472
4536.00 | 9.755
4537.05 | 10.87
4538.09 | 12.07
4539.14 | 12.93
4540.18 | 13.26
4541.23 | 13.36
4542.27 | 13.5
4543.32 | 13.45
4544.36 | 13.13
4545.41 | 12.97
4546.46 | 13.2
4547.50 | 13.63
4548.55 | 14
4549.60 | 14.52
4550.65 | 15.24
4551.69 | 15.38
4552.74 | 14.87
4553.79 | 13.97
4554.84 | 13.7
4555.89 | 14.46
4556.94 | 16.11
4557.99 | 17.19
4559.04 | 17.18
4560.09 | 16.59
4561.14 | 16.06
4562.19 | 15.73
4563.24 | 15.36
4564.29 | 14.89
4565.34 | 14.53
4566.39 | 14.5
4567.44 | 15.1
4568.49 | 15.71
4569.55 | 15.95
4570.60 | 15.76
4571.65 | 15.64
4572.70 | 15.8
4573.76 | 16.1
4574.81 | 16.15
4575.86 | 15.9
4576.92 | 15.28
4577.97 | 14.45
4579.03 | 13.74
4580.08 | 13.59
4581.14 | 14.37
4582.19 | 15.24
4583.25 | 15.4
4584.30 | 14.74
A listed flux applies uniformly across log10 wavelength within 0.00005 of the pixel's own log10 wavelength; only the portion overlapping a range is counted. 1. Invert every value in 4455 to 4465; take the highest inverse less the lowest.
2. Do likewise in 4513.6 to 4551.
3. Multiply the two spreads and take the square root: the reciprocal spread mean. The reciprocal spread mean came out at 0.029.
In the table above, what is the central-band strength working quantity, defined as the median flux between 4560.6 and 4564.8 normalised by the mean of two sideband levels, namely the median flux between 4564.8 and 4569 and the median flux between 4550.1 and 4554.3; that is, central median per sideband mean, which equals 1.04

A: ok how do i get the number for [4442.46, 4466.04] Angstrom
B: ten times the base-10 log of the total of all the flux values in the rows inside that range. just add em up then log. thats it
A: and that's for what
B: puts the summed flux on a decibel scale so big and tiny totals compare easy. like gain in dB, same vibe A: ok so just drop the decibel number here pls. 24.2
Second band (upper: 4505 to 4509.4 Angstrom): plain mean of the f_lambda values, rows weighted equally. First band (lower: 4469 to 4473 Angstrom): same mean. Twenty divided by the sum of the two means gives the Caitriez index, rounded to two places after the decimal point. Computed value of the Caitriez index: 0.72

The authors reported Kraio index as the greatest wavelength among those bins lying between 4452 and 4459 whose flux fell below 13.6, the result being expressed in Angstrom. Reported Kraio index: 4458.34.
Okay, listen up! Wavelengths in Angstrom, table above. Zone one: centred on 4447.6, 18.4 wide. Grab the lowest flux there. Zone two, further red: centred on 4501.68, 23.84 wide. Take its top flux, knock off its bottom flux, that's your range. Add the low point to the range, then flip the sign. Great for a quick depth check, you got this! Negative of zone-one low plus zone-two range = -12.2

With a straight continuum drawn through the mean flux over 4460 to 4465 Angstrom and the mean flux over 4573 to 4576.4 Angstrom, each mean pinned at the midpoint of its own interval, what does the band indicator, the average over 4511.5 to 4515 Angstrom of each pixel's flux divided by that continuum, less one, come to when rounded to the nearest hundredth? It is 0.14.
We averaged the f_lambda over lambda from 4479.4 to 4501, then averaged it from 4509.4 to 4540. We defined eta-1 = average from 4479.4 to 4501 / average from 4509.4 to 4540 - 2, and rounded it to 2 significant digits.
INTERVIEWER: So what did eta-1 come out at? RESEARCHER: -0.98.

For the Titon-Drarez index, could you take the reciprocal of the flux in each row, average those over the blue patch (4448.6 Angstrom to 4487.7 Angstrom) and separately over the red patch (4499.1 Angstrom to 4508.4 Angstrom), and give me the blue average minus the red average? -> 0.0160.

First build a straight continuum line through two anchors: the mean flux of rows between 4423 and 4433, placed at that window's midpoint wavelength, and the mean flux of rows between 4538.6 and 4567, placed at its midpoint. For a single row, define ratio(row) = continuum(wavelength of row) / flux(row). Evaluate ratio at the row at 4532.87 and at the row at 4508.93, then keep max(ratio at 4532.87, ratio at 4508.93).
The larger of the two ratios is 1.40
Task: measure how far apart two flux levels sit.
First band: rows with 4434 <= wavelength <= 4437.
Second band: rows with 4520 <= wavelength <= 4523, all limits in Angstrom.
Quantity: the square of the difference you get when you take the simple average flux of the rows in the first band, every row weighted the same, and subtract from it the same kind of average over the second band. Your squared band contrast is 11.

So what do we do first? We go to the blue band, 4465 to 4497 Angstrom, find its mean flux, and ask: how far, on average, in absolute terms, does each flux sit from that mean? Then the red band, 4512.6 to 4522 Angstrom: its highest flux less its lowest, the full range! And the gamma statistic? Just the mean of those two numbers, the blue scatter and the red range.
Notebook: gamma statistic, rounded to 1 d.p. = 1.1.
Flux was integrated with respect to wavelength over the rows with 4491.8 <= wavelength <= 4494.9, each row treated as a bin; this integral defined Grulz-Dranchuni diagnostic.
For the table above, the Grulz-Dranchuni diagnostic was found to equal 40.0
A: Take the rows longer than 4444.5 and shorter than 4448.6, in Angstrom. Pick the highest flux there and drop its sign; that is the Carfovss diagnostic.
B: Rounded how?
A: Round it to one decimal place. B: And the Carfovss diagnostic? 14.7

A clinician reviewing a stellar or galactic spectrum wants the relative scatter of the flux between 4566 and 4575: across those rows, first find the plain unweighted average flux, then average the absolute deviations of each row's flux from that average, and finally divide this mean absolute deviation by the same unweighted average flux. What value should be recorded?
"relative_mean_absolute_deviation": 0.024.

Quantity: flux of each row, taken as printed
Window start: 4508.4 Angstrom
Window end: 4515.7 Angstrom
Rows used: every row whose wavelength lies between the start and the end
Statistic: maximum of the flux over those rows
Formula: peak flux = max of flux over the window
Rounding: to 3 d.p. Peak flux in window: 14.760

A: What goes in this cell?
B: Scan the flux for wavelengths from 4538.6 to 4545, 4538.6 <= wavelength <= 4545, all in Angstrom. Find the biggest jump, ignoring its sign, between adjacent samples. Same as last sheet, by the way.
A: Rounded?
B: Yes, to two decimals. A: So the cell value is 0.33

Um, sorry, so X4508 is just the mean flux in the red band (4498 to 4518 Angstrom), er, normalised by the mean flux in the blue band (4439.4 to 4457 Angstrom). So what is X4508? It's 1.2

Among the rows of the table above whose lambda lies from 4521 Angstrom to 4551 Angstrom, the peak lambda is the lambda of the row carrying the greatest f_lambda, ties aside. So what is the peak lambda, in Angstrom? 4550.65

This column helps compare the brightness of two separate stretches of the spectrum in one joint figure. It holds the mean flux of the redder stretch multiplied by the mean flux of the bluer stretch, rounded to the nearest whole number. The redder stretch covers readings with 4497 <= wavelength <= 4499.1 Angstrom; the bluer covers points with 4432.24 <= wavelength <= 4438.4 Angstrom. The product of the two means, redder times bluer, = 133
